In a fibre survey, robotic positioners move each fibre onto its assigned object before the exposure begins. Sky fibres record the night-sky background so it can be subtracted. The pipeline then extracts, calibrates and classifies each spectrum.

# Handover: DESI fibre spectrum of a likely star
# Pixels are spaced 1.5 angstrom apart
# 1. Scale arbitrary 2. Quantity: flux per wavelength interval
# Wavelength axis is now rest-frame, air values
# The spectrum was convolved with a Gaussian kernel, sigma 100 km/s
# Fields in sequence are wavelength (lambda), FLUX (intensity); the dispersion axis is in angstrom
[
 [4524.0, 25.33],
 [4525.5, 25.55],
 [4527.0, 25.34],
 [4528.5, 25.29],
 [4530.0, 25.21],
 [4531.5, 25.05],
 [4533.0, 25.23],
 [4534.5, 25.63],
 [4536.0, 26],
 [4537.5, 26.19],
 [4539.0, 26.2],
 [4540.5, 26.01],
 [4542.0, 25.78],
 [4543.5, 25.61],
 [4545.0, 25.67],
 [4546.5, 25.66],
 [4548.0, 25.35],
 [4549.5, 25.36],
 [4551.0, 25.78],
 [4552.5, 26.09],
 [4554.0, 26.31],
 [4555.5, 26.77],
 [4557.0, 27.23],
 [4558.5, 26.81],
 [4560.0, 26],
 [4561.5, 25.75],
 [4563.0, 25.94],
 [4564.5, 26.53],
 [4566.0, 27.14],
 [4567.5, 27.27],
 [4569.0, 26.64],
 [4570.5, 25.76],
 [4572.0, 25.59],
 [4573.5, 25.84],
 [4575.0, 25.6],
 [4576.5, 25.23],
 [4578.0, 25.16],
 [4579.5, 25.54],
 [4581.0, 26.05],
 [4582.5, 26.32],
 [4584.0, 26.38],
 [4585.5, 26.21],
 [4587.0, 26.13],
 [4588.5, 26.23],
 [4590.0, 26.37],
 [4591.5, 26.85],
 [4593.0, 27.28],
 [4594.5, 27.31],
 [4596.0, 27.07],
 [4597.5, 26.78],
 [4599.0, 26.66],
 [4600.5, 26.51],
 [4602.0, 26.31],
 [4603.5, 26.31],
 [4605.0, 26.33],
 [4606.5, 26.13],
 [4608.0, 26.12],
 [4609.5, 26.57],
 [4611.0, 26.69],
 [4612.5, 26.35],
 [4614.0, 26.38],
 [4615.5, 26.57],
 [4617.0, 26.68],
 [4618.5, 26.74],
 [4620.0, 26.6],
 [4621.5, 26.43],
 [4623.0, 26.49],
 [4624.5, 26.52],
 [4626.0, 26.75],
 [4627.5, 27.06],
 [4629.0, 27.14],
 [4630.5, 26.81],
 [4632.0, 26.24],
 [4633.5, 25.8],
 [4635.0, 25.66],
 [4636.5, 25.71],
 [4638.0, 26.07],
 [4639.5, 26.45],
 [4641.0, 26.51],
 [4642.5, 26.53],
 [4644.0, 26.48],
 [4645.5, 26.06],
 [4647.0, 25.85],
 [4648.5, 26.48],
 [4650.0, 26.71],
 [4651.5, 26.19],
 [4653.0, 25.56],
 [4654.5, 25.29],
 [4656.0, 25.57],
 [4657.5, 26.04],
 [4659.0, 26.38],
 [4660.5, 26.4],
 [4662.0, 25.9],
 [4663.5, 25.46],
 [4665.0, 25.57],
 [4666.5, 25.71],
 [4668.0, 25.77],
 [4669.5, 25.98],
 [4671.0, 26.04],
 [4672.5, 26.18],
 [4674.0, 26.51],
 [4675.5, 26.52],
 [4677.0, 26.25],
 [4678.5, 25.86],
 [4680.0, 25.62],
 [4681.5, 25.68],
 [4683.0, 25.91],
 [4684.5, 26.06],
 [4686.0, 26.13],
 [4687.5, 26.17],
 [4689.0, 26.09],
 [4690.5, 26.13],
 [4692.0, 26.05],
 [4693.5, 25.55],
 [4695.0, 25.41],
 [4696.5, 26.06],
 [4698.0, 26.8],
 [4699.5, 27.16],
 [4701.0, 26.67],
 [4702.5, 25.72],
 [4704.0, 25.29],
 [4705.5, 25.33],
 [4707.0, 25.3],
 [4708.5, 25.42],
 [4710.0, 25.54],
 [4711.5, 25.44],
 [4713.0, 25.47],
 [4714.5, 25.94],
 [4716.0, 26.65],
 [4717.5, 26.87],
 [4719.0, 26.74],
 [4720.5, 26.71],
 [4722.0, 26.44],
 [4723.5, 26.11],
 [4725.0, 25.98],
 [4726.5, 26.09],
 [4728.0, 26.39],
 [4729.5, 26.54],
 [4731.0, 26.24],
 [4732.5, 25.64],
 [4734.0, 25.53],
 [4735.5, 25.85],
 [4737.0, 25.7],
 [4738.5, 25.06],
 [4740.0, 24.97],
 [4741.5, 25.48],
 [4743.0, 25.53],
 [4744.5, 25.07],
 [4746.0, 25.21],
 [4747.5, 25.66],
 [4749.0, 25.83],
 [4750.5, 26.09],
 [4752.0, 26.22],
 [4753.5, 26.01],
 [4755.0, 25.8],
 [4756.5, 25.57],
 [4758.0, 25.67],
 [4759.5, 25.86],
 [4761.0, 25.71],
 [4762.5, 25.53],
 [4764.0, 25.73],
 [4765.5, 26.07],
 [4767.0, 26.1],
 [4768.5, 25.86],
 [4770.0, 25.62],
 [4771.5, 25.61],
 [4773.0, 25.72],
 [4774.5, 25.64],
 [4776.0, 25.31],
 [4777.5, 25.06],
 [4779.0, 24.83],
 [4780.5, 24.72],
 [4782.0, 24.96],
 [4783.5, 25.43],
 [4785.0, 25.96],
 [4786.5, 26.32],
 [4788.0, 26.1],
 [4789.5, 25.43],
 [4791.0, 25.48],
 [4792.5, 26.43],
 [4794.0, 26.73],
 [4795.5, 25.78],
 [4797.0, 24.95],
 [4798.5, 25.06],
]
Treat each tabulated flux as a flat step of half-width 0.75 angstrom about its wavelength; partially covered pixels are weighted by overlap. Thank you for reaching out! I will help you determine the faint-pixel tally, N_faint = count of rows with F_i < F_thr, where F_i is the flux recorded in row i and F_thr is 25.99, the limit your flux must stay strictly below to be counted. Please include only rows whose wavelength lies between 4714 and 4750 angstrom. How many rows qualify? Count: 14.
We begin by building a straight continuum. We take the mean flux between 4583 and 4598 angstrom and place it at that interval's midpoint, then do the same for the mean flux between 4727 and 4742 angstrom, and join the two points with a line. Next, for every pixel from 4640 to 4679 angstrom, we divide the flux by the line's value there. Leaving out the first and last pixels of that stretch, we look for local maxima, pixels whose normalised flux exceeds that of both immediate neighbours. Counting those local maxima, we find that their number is 4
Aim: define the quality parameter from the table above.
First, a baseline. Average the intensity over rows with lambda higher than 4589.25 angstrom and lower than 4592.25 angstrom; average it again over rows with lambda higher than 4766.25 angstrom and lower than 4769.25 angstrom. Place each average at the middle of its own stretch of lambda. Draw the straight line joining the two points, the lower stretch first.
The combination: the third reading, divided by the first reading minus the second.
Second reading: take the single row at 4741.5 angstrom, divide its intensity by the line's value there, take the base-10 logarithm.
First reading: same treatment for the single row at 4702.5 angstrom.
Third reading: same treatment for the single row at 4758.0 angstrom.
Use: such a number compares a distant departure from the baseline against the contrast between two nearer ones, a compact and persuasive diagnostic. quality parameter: -3.3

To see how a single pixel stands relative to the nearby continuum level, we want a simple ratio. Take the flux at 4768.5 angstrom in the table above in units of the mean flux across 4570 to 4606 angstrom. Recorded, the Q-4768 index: 0.99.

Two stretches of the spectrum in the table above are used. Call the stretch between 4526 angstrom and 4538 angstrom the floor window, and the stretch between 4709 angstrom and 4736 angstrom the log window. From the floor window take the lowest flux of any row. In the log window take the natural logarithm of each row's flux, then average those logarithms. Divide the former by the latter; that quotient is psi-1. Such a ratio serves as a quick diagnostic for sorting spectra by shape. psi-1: 7.678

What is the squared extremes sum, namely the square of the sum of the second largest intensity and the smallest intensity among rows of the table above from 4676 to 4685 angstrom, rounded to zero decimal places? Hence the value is 2671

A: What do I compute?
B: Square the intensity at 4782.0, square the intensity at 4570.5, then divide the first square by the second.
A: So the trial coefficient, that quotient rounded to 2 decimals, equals 0.94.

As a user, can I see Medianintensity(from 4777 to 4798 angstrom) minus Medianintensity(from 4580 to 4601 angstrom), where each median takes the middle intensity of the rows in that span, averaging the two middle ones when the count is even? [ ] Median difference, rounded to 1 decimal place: -1.0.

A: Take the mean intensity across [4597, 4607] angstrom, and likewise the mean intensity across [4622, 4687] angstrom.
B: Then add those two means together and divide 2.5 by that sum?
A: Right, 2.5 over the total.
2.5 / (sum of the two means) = 0.0476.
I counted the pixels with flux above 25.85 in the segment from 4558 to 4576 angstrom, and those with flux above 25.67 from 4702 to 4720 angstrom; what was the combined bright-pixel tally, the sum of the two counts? 12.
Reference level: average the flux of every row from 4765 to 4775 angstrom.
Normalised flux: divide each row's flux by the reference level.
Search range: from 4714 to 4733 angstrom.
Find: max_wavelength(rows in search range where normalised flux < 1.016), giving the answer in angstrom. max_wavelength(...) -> 4732.5 angstrom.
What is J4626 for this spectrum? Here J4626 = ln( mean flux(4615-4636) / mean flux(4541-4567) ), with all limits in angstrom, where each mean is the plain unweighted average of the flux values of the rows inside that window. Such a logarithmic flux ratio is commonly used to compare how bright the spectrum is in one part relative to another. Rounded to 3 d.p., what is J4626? 0.016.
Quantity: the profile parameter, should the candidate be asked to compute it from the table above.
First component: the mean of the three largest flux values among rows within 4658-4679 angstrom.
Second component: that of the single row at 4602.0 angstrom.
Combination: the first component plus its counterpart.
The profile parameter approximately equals 52.8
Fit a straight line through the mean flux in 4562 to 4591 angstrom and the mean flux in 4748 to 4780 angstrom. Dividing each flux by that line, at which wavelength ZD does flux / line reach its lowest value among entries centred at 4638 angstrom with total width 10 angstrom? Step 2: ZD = 4635.0 angstrom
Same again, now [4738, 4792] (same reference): 4780.5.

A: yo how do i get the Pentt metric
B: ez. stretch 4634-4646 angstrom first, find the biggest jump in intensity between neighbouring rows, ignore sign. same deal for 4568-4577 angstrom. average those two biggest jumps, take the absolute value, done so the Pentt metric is 0.65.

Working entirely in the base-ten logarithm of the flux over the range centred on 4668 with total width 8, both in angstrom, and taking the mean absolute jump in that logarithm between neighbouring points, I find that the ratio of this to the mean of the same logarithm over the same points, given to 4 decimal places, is 0.0014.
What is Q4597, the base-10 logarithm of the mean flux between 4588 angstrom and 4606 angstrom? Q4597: 1.43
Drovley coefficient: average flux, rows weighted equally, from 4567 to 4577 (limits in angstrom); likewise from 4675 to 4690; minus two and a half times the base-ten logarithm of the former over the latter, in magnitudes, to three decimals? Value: 0.002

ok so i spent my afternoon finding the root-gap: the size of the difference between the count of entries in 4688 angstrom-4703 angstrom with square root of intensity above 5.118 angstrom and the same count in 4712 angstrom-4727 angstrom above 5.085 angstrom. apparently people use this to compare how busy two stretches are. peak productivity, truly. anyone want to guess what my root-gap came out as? 6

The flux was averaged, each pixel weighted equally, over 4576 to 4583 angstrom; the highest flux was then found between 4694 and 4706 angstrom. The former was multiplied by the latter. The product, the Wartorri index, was 697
